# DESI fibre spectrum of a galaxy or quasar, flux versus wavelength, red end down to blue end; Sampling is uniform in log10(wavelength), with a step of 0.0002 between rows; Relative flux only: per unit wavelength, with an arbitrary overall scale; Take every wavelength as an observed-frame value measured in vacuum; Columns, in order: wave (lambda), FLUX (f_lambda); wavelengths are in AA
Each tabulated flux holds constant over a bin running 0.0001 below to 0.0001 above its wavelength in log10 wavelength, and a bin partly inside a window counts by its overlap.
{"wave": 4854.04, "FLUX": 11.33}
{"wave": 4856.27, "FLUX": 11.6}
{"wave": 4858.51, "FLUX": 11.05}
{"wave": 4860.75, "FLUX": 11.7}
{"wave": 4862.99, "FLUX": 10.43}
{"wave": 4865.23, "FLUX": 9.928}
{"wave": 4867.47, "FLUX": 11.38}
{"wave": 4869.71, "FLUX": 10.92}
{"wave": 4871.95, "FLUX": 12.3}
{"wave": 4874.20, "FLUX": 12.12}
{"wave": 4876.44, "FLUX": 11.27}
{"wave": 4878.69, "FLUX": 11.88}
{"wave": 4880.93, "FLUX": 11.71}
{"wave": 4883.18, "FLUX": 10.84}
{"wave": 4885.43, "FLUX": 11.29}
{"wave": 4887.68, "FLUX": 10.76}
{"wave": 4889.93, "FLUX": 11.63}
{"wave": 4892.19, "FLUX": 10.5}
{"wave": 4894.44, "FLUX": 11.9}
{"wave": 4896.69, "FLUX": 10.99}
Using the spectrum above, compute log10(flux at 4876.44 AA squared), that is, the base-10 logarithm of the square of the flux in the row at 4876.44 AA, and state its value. 2.10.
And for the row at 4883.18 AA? 2.07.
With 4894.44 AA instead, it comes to 2.15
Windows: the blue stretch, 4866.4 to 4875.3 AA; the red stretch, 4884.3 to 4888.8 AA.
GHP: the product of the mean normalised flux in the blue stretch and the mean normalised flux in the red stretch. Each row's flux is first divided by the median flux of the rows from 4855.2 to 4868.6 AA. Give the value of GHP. 1.02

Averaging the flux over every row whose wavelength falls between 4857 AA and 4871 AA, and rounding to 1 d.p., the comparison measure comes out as 10.9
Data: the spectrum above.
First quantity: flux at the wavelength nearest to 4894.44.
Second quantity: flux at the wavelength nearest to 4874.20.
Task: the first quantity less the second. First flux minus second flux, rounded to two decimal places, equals -0.22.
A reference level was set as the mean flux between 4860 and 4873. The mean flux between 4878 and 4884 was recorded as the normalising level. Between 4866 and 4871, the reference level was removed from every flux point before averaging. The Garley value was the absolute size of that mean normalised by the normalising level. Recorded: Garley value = 0.00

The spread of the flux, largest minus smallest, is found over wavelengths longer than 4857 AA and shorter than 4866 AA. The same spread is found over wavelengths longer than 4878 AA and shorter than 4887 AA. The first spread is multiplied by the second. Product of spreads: 1.84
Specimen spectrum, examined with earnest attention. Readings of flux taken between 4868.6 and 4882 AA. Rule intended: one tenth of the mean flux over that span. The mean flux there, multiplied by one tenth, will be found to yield 1.17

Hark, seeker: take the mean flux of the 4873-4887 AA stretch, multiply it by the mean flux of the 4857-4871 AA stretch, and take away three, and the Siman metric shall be 123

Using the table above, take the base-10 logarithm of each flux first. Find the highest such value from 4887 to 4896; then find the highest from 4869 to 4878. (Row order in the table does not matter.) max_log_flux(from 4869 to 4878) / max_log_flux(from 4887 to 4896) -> 1.01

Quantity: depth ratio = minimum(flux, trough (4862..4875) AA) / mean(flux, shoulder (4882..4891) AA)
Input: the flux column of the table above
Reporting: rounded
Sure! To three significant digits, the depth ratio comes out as 0.892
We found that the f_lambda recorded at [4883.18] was 10.84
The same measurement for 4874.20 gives 12.12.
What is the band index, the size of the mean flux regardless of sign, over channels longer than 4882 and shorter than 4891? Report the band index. 11.1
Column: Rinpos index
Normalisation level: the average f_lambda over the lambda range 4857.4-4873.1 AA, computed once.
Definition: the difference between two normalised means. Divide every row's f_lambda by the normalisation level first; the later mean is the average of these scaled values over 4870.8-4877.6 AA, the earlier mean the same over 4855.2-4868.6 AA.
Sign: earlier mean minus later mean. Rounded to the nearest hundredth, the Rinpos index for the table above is -0.08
